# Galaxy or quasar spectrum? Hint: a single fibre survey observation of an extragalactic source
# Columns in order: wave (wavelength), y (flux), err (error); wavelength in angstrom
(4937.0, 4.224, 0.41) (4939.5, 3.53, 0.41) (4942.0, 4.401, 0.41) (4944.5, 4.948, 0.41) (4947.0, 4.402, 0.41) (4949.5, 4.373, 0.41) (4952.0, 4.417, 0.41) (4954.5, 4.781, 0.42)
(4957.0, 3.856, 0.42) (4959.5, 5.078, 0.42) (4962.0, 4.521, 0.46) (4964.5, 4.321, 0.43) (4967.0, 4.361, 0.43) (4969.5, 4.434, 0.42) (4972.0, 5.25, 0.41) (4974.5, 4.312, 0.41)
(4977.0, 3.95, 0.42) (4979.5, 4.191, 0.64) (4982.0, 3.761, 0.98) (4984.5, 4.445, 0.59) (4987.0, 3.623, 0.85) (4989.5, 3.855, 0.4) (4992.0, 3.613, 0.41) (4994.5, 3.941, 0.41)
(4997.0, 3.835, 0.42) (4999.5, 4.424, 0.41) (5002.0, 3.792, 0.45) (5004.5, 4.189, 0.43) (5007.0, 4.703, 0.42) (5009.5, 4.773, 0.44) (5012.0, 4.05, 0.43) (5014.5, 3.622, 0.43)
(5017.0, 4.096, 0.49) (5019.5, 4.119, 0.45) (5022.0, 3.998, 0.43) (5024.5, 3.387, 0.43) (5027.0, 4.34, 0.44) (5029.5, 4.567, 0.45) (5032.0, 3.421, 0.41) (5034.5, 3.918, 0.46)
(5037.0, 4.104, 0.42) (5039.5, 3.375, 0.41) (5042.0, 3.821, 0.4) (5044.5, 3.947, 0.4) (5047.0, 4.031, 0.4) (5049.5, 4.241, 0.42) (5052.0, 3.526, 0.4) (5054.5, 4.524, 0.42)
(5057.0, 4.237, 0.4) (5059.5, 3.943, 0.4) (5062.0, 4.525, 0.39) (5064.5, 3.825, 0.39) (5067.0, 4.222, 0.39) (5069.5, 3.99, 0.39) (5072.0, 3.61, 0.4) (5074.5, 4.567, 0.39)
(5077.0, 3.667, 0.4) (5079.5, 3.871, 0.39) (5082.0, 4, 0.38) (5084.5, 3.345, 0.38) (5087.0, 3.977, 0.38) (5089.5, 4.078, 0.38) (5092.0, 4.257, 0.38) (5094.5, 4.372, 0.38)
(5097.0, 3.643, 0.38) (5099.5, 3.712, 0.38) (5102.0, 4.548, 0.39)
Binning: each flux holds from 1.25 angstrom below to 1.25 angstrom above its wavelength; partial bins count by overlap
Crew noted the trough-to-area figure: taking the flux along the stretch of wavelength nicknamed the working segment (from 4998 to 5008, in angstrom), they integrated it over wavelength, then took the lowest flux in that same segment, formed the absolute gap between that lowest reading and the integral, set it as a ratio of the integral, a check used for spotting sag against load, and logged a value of 0.911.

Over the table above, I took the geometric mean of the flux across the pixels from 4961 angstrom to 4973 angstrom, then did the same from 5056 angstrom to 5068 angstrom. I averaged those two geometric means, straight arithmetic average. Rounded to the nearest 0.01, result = 4.35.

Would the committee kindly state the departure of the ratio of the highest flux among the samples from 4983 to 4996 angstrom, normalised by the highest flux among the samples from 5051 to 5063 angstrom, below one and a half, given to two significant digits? 0.52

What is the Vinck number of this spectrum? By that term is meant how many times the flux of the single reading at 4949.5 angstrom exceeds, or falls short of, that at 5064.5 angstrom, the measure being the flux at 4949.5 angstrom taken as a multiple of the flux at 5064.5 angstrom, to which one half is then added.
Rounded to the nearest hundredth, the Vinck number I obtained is 1.64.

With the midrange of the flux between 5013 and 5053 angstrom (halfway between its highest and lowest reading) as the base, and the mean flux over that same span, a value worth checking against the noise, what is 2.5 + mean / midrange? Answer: 3.48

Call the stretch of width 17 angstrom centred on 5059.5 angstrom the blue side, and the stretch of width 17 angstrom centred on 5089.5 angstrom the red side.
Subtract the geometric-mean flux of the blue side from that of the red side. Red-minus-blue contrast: -0.2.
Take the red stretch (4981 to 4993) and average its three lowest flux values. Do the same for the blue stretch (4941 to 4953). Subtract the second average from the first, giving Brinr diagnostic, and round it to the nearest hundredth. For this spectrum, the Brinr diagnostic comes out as -0.73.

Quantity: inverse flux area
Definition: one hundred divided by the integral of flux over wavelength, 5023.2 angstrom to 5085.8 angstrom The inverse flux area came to 0.40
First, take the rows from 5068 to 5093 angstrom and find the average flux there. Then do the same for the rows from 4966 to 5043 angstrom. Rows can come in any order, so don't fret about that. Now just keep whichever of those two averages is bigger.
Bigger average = 4.07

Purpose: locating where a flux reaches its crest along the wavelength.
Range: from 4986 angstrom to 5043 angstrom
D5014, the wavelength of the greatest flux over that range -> 5009.5 angstrom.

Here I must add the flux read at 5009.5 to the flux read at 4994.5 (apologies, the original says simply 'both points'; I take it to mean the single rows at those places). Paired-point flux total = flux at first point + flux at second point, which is 8.7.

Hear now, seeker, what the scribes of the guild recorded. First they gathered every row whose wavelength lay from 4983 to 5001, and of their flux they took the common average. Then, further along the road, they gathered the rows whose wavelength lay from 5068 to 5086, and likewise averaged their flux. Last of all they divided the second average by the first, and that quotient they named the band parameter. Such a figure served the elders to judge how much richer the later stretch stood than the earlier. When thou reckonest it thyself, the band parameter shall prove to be 0.98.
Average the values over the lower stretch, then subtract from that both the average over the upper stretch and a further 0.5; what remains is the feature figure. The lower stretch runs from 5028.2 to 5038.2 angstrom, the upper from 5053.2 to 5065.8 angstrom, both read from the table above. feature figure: -0.7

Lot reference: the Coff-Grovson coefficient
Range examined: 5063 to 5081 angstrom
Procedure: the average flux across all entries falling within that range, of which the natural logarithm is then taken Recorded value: 1.38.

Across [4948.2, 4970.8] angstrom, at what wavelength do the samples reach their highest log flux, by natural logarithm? 4959.5 angstrom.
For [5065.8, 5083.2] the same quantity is 5074.5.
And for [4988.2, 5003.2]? 4999.5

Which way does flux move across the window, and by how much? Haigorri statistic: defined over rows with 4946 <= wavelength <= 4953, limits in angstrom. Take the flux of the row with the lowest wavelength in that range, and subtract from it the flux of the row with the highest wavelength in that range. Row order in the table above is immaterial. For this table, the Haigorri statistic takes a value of 0.0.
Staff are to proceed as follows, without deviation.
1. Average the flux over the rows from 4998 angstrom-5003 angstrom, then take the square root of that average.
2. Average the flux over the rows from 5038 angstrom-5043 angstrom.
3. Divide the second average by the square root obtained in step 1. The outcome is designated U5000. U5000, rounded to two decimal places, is 1.78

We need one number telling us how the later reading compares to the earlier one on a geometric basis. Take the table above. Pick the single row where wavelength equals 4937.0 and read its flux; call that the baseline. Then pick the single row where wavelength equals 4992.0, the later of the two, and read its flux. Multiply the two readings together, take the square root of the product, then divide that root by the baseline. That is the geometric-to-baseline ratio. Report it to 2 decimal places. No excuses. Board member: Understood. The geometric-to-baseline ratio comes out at 0.92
